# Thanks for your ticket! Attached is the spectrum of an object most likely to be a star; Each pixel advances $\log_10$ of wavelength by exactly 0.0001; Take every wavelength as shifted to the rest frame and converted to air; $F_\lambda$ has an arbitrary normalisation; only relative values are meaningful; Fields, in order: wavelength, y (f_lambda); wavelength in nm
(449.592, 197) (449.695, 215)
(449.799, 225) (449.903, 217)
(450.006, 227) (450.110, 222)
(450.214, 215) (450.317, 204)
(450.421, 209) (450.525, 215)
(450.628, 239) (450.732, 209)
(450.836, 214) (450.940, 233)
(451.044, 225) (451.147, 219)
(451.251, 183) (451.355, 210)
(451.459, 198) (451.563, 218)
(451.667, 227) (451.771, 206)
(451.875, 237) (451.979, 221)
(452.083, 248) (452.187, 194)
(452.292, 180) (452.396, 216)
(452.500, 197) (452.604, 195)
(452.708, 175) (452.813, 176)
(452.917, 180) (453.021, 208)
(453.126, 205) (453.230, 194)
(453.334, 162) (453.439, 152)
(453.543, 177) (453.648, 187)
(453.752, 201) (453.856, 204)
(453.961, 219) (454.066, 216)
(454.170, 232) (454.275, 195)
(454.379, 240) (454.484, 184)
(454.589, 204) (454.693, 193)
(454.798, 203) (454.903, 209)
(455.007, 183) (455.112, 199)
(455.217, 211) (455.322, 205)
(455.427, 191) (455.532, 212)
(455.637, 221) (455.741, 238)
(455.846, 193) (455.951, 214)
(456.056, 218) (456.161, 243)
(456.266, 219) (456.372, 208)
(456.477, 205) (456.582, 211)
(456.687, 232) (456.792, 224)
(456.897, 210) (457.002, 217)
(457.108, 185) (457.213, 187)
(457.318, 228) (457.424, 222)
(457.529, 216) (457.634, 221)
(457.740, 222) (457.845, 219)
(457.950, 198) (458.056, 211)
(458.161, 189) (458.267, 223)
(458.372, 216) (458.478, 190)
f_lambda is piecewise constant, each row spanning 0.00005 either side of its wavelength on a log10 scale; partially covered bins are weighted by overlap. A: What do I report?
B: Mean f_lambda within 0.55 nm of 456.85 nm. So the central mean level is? 211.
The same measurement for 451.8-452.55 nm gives 213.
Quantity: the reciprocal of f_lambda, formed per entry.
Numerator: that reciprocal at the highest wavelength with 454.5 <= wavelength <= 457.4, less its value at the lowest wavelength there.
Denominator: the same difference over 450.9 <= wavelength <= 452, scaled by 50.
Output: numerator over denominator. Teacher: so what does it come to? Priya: -0.044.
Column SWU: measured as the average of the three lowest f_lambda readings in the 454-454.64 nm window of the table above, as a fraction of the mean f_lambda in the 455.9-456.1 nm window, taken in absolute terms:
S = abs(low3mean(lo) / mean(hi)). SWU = 0.900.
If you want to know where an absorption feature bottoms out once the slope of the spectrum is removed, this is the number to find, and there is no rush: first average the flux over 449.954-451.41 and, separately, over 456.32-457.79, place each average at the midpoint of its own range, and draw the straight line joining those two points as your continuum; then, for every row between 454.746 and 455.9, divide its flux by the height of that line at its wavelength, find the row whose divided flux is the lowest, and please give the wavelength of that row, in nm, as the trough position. 455.007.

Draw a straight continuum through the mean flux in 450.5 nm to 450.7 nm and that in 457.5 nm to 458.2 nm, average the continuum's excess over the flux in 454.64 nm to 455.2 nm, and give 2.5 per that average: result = 0.13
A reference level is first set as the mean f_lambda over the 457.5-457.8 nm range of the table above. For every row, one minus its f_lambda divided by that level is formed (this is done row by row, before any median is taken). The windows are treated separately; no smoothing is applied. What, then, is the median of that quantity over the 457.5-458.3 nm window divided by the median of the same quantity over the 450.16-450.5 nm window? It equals 0.2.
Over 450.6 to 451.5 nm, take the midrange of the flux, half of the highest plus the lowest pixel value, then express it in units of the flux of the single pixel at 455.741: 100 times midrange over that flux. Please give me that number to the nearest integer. 89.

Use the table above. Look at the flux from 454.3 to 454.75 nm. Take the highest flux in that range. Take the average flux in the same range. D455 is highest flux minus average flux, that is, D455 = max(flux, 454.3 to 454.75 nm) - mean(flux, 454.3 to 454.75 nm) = 35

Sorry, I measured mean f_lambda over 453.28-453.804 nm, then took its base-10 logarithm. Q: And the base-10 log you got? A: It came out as 2.25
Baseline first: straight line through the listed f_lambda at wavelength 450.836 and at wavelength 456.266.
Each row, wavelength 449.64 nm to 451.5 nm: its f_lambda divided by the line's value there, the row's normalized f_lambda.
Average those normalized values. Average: 1.01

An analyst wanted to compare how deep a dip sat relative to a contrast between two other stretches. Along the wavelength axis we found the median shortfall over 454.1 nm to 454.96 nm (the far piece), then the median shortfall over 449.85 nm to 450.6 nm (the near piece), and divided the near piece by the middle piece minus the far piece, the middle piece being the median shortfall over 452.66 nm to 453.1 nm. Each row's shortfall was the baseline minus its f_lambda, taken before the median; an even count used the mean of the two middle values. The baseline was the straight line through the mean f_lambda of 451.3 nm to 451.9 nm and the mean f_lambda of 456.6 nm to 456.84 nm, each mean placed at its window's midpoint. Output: -0.1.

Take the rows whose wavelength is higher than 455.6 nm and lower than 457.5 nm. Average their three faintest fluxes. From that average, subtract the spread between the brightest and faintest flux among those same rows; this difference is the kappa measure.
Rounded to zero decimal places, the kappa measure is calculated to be 130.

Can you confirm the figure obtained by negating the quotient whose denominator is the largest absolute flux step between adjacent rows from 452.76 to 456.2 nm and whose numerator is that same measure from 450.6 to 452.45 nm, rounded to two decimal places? -0.96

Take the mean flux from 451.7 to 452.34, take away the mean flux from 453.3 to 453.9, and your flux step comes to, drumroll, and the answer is 34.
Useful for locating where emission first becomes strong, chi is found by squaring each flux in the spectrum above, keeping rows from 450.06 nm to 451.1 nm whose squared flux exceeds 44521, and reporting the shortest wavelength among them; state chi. 450.110 nm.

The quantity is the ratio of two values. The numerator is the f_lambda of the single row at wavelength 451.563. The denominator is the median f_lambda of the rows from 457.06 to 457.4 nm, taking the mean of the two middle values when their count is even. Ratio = 1.2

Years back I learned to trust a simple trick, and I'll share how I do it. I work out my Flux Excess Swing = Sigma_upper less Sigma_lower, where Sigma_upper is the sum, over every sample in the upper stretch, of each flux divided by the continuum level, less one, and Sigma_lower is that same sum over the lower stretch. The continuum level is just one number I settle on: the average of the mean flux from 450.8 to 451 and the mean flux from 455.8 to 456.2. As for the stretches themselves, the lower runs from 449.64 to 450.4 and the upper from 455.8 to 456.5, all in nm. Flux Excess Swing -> -0.11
